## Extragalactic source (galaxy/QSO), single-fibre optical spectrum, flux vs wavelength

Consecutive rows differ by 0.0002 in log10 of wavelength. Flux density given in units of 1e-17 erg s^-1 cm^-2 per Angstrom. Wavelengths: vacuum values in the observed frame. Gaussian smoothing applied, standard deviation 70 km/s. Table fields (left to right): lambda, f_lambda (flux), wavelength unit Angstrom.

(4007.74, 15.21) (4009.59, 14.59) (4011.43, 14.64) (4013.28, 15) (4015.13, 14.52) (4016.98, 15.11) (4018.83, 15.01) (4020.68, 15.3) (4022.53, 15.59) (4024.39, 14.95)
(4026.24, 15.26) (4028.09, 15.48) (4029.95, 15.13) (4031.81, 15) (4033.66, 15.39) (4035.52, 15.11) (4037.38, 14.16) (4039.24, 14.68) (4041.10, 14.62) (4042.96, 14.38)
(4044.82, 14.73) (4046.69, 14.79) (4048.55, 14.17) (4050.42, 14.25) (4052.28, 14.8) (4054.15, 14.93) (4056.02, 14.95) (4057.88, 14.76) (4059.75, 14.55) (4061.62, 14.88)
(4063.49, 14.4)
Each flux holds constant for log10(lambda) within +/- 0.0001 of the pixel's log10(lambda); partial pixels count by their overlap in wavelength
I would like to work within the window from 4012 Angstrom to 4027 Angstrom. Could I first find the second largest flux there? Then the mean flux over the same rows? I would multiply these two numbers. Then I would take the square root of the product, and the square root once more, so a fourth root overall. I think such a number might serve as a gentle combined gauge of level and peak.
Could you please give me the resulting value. 3.90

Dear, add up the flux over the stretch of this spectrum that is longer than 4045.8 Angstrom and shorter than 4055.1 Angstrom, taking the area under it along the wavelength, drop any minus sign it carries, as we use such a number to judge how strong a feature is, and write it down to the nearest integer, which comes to 136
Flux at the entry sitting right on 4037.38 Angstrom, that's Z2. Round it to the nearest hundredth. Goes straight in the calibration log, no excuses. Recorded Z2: 14.16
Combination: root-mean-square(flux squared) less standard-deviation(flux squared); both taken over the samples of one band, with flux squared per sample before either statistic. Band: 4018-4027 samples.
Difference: 225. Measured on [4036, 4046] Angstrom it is 205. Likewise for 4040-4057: 206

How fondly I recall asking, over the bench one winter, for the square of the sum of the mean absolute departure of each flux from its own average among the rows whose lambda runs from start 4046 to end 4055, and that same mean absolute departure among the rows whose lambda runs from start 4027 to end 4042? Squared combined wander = 0.42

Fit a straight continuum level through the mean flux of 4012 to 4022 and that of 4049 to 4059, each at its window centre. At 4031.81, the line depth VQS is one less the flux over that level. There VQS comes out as -0.008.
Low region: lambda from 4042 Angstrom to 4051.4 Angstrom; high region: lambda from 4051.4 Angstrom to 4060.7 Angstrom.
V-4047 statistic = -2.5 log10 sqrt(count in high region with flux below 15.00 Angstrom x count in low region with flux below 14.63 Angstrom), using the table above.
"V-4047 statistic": -1.5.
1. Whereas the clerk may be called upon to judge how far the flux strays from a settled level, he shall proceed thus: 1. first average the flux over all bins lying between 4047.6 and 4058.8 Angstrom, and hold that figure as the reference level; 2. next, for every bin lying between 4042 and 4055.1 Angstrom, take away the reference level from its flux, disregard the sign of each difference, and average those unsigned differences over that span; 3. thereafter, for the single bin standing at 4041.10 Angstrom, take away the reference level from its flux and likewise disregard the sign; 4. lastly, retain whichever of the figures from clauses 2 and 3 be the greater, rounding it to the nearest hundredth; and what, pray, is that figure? 0.26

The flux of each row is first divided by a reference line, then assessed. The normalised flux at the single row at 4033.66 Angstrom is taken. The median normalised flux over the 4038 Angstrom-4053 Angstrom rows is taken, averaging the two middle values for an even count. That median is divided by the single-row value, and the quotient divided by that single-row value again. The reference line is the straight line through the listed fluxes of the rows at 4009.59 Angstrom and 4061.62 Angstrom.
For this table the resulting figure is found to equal 0.91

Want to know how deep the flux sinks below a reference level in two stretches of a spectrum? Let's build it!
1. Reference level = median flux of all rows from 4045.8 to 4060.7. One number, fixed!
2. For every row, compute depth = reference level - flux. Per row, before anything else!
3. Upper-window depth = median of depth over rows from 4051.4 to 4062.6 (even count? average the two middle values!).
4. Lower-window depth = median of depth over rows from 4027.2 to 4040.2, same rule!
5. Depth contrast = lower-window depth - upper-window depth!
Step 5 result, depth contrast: -0.27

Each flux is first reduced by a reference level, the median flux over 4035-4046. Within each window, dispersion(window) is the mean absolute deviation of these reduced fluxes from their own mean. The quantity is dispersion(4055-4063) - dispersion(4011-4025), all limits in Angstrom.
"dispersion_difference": -0.11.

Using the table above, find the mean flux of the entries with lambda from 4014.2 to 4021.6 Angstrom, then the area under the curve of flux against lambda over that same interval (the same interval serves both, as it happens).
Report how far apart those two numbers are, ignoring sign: 95.9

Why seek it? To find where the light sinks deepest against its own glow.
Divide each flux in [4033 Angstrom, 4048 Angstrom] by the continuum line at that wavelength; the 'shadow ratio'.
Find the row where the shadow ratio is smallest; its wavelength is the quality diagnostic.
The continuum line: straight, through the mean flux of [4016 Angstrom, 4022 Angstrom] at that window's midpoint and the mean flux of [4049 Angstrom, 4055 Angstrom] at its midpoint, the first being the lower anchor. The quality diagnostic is 4037.38 Angstrom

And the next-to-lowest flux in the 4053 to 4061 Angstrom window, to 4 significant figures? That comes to 14.76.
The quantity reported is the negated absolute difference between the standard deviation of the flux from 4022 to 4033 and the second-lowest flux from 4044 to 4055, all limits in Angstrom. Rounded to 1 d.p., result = -14.0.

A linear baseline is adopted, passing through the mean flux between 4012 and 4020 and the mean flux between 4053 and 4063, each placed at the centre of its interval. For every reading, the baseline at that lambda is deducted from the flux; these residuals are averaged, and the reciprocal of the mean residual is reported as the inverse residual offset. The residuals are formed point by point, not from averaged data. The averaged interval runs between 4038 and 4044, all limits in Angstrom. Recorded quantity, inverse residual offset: -3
